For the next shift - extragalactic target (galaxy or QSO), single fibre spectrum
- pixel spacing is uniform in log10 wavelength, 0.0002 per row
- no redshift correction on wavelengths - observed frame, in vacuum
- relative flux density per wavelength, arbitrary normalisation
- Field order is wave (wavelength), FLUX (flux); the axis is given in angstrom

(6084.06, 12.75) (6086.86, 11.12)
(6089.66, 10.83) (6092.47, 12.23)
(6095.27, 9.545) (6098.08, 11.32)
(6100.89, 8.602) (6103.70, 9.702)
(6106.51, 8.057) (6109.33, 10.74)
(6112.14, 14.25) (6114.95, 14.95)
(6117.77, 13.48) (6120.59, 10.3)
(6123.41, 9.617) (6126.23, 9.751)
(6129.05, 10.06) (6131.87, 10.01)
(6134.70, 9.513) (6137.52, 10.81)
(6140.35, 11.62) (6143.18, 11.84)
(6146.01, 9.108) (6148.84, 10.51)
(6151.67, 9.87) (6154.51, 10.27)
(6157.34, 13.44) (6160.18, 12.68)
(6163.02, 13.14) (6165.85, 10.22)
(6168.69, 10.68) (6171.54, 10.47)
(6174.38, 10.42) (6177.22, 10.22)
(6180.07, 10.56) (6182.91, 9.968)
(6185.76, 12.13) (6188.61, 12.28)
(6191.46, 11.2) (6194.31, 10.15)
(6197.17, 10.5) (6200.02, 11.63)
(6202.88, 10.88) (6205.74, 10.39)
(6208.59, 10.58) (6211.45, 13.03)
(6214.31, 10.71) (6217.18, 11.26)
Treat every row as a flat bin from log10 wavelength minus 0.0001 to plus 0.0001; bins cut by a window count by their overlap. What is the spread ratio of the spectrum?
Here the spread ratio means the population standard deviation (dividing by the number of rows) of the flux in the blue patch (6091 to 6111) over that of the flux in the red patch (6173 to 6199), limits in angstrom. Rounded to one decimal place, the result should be 1.7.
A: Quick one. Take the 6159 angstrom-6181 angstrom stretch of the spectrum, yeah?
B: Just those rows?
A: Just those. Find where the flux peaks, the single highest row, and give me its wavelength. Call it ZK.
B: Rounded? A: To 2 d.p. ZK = 6163.02 angstrom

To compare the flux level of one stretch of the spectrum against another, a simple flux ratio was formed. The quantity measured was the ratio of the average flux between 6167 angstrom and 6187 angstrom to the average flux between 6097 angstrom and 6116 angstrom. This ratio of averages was 0.96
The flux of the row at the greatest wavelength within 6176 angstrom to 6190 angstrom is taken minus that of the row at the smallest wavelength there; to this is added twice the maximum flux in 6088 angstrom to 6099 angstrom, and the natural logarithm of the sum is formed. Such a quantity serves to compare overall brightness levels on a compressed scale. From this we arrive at 3.28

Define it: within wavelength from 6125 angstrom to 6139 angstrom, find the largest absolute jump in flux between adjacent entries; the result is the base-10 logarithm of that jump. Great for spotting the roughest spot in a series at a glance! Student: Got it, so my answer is 0.11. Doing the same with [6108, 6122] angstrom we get 0.55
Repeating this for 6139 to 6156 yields 0.44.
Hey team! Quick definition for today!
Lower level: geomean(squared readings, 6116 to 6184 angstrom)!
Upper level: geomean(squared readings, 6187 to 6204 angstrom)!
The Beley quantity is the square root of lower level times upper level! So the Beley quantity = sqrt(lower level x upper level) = 119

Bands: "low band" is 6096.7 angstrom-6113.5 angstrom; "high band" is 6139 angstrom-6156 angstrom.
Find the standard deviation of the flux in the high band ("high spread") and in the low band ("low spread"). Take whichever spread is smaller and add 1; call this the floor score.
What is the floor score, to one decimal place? 2.0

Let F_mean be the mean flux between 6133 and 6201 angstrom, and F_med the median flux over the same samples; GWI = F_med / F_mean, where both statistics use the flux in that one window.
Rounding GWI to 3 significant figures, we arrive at 0.961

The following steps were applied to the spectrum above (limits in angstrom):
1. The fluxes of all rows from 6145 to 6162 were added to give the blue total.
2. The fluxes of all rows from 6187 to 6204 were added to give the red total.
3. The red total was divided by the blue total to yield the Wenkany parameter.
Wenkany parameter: 1.0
